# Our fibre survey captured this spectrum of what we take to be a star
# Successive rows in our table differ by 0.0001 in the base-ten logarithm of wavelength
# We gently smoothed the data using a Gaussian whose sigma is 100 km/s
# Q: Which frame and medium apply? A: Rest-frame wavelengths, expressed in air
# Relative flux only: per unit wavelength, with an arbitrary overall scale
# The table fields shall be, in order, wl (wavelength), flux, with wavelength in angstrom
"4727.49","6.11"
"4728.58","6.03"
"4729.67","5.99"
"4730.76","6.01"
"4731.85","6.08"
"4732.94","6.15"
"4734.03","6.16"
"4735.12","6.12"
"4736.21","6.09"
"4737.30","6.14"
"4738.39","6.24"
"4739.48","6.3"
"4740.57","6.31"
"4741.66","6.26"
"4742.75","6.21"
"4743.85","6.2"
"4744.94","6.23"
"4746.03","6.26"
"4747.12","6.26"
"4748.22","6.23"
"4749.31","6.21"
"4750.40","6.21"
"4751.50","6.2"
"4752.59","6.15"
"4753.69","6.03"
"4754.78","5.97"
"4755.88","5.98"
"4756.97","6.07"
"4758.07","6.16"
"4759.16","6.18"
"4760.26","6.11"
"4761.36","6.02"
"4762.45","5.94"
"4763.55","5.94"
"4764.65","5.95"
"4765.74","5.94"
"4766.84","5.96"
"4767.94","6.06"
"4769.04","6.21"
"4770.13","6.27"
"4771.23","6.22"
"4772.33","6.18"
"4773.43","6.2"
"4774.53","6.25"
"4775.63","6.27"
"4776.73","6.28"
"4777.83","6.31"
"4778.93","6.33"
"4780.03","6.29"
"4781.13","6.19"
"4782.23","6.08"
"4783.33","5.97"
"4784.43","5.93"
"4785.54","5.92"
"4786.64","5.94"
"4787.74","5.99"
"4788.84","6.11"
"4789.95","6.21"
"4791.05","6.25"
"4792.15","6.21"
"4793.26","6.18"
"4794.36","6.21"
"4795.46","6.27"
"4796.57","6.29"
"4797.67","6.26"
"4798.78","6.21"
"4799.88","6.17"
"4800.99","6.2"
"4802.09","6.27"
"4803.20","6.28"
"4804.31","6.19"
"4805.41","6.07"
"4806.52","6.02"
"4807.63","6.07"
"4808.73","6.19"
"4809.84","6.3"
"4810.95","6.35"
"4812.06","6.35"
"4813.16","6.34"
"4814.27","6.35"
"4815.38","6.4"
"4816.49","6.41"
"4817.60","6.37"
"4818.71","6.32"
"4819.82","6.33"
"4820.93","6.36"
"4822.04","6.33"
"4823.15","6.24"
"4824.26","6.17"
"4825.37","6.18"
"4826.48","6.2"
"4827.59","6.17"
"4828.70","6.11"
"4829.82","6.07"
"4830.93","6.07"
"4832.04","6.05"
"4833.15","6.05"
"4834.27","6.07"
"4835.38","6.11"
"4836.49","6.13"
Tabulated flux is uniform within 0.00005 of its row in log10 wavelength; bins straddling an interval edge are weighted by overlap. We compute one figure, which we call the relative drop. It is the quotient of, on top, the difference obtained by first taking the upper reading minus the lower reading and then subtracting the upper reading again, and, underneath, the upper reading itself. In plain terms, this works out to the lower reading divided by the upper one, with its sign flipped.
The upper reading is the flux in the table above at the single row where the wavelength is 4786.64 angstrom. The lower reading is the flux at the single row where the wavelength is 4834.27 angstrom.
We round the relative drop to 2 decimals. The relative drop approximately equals -1.02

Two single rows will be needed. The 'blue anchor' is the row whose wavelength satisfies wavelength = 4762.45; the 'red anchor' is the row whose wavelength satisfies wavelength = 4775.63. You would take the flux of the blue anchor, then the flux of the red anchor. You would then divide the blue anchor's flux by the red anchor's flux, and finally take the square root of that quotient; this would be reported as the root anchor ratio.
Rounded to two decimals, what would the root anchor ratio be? 0.97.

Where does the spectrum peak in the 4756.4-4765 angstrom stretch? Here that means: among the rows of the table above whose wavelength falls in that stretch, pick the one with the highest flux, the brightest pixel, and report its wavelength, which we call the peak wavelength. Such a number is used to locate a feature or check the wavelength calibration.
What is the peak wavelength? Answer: 4759.16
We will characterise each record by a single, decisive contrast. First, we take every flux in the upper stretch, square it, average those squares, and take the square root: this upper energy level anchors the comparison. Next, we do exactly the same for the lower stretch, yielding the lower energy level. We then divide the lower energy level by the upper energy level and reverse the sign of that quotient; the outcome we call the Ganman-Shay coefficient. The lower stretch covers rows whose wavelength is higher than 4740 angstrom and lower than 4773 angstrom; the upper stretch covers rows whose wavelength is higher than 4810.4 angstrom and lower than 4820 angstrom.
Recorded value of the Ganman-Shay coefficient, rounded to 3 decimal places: -0.964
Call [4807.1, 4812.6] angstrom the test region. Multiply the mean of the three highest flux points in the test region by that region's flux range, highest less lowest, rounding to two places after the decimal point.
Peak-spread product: 1.77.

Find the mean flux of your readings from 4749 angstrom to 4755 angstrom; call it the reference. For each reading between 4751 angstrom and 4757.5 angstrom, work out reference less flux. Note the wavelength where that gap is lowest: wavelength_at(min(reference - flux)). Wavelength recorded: 4751.50 angstrom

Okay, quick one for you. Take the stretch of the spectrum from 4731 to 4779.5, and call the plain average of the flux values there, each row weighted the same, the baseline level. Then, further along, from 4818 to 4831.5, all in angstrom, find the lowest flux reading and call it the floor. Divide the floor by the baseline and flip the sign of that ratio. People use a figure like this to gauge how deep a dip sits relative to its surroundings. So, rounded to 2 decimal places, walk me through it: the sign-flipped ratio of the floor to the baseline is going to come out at -0.99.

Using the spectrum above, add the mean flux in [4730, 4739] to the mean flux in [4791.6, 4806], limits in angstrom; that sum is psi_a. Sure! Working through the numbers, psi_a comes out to 12.3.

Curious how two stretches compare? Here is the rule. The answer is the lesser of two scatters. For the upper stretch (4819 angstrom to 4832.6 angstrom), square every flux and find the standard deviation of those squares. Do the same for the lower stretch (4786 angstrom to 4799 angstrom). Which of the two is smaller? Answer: 1.3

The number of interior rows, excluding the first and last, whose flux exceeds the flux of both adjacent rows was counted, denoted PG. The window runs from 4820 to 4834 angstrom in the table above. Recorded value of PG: 1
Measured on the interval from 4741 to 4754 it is 0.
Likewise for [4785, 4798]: 2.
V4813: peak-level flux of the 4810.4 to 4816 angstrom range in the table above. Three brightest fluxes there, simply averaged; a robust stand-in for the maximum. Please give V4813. 6.37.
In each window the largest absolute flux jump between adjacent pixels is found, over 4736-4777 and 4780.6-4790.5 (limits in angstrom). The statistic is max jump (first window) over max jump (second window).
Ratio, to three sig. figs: 1.25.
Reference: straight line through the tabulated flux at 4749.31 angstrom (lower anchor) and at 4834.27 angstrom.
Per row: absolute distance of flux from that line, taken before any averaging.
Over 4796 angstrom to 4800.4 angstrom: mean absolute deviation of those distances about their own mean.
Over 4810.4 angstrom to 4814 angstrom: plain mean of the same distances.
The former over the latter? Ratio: 0.17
